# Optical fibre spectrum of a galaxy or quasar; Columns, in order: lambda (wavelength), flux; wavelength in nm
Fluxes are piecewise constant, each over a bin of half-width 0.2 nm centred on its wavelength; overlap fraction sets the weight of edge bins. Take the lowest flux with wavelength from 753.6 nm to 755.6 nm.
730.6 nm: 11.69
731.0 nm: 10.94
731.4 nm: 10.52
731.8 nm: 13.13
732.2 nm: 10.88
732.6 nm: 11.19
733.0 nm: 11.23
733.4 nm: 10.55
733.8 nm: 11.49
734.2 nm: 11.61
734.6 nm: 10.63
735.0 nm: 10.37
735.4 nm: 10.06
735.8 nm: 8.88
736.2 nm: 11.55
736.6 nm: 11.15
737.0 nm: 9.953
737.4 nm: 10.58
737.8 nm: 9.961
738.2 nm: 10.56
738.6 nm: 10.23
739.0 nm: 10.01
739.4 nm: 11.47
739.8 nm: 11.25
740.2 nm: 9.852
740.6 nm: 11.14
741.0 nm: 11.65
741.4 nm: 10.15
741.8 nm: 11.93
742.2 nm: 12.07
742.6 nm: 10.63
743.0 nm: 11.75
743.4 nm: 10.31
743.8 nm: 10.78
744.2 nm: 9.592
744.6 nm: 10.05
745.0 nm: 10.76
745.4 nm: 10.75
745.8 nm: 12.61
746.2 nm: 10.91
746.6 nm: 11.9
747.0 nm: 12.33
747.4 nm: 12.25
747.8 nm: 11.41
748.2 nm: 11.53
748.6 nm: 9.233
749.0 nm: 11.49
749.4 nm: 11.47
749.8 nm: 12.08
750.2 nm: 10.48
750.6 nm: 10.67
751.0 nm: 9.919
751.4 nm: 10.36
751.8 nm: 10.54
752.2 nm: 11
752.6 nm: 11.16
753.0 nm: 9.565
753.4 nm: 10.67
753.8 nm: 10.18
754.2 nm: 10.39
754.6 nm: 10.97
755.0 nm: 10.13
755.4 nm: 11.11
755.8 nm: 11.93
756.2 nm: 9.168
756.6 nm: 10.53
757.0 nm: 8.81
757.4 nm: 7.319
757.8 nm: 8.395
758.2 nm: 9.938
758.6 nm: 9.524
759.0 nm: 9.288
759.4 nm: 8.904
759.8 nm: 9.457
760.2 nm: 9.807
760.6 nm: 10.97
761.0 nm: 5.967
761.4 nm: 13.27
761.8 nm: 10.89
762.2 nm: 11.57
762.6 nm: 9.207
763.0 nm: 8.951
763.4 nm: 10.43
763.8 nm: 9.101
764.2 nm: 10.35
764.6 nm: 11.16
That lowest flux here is 10.13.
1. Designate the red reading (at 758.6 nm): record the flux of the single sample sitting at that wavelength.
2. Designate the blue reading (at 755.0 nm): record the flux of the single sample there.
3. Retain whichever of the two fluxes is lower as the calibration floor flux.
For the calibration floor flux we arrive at 9.5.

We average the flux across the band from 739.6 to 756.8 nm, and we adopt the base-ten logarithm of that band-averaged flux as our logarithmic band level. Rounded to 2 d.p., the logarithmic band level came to 1.04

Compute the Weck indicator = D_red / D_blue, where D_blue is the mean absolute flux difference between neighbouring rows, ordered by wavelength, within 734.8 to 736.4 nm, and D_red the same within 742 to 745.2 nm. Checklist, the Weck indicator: 0.7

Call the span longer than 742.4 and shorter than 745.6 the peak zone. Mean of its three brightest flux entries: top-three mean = 11.1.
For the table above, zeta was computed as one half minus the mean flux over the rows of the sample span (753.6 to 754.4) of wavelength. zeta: -9.8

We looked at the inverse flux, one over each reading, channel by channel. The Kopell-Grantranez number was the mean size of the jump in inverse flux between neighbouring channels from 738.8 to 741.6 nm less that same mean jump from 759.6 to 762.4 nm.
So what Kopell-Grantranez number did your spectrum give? -0.025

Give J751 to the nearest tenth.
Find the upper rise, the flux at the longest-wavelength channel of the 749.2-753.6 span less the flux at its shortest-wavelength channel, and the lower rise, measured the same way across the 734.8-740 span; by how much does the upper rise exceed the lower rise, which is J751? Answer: -1.7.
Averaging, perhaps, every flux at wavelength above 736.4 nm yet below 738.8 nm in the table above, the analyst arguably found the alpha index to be 10.4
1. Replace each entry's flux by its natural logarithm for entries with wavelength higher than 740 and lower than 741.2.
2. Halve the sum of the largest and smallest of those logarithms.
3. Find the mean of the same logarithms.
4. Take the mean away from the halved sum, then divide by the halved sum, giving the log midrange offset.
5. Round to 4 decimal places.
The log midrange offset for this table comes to -0.0055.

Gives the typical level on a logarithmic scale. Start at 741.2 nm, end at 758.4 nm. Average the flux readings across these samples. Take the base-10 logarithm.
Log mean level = 1.029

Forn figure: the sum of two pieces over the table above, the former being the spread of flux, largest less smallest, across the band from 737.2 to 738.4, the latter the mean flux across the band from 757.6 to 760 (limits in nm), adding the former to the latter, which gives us 9.9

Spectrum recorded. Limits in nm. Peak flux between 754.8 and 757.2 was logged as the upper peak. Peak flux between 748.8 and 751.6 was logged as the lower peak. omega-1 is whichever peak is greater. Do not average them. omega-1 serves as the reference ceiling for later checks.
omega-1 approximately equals 12.1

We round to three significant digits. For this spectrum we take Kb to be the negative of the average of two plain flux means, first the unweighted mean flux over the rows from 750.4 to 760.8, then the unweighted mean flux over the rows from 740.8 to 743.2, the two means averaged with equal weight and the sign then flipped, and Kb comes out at -10.7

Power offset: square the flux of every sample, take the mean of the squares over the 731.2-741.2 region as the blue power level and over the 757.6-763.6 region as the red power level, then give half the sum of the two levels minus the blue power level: -10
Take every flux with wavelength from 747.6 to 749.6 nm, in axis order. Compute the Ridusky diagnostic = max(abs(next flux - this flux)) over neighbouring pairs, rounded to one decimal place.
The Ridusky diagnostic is 2.3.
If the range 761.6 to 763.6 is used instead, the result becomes 2.4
